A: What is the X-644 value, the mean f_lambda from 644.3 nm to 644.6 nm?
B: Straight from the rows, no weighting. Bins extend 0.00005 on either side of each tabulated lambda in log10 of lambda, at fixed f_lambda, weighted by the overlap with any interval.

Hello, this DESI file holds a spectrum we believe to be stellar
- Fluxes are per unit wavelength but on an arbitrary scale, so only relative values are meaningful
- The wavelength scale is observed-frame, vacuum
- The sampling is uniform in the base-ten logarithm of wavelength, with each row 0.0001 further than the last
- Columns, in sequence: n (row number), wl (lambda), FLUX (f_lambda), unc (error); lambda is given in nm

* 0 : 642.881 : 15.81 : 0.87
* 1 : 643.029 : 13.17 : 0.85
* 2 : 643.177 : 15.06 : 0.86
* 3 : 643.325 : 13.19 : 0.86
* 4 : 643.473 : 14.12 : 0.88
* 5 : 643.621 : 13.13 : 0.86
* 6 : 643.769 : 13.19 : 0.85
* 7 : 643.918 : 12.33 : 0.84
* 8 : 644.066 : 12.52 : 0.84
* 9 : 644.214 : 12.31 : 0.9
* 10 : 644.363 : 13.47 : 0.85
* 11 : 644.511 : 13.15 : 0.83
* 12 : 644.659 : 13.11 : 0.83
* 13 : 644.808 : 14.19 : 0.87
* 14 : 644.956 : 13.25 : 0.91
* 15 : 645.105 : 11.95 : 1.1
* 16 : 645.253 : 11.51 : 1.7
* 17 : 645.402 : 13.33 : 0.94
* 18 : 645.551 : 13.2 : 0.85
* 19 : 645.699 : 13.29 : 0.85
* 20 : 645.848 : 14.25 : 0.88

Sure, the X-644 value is 13.3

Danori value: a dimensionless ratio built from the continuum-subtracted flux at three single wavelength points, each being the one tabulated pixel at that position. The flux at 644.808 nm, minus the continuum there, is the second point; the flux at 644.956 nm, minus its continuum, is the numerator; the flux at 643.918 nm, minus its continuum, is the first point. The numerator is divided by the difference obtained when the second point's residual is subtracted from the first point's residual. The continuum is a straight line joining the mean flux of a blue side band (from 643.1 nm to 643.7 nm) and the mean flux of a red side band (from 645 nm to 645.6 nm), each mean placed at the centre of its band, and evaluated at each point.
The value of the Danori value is -0.20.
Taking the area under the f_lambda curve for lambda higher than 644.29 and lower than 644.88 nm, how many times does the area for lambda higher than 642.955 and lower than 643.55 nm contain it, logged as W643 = 1.0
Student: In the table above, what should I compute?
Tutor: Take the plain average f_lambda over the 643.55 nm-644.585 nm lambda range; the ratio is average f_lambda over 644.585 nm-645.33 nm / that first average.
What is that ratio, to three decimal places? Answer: 0.995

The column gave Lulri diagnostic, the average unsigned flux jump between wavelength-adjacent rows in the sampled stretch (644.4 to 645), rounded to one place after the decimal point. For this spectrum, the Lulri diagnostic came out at 0.7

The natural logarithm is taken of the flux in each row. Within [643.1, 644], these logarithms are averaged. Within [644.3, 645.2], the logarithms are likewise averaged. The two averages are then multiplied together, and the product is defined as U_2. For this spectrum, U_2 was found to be 6.70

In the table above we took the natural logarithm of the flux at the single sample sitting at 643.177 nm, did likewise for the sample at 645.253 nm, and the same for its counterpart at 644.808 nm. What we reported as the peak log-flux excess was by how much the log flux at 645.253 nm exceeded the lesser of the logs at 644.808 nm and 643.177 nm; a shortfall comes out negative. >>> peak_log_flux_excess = -0.21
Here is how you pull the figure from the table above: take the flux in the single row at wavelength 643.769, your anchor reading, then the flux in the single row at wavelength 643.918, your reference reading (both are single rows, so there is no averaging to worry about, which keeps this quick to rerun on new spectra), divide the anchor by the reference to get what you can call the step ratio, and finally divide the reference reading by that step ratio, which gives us 11.5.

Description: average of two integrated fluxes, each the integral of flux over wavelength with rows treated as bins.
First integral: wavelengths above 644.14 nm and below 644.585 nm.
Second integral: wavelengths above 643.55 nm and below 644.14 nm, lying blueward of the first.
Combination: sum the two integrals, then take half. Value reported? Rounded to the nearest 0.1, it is 6.7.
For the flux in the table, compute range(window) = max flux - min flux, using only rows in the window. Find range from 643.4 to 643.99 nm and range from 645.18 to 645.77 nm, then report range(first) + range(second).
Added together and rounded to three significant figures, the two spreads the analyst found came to 3.61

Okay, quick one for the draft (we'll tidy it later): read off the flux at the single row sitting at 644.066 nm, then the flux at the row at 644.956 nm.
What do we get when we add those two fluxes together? 25.8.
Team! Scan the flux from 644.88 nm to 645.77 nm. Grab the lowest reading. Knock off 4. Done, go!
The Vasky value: 7.5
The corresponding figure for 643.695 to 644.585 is 8.3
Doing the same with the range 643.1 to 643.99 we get 8.3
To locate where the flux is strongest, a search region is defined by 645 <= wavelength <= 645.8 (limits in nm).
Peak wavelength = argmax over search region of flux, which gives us 645.402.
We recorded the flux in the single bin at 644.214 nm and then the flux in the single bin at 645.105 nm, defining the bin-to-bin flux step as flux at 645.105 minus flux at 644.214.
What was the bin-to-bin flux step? -0.36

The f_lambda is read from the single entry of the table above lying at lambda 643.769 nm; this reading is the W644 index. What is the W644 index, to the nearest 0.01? 13.19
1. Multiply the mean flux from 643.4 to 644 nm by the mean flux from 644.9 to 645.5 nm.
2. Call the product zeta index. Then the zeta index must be 165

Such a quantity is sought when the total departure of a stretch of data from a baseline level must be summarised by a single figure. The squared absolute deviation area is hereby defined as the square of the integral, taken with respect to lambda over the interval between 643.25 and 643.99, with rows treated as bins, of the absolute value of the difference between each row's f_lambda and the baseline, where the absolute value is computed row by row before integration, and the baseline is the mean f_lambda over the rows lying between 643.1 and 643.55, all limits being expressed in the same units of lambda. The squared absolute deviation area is 0.48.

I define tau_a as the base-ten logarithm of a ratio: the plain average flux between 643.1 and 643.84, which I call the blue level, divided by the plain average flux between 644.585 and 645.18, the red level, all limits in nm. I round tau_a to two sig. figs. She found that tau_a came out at 0.020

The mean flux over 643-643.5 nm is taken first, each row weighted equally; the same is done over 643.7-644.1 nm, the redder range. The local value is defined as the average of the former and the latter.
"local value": 13.3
